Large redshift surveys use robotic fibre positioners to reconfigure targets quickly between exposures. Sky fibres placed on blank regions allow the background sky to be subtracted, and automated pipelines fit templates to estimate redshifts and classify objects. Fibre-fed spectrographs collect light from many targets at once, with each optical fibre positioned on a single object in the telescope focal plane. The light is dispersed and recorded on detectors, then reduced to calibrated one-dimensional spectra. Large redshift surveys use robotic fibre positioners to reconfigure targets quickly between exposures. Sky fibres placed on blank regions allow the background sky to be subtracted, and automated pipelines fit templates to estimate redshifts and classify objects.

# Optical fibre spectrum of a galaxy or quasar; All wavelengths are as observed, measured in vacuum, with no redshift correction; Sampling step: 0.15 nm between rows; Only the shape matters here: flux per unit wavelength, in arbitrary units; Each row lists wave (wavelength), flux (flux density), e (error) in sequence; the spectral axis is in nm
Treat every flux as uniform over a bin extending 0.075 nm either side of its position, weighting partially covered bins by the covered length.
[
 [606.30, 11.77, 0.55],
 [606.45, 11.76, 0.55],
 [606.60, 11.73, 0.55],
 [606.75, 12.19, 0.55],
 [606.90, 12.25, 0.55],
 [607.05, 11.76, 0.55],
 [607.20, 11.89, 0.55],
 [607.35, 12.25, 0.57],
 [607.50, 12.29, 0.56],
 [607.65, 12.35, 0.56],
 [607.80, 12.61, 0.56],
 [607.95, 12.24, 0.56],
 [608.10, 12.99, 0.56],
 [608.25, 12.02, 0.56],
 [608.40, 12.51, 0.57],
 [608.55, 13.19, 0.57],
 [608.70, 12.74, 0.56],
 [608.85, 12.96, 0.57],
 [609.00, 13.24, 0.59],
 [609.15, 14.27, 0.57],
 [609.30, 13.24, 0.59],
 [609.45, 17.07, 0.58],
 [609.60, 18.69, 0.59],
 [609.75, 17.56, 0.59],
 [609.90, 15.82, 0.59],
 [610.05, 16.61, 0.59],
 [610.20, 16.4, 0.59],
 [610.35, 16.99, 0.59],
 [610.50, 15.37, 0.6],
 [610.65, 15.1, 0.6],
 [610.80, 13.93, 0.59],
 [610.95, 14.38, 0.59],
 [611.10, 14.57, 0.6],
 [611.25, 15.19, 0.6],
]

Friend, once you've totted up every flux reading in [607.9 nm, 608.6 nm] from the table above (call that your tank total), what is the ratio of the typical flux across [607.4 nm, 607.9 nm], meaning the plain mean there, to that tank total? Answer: 0.20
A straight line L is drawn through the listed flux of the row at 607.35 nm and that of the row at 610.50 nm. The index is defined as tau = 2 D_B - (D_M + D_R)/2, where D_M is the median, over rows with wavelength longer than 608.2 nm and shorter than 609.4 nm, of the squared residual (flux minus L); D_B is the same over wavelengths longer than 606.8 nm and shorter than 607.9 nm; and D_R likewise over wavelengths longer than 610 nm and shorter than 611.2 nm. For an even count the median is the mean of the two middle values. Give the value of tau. -1.2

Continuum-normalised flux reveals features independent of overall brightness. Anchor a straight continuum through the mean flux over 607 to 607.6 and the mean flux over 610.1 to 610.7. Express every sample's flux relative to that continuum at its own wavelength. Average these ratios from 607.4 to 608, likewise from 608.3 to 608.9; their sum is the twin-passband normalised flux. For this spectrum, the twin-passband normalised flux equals 1.92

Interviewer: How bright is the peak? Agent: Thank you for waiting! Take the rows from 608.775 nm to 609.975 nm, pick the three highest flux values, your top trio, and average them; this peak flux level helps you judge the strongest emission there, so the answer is 18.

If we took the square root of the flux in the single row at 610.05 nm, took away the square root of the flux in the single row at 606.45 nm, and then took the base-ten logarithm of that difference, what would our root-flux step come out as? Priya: -0.19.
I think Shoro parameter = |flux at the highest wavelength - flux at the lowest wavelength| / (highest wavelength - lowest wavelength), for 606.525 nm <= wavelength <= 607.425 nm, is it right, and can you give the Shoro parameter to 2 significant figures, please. 0.69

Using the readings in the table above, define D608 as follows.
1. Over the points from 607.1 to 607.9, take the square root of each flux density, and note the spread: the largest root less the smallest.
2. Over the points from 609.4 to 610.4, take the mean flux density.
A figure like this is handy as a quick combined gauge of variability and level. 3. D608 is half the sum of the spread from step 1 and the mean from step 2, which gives 8.56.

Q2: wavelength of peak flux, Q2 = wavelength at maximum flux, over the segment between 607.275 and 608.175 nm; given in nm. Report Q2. 608.10 nm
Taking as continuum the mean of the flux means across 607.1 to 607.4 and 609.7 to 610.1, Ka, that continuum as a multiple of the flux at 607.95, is 1.17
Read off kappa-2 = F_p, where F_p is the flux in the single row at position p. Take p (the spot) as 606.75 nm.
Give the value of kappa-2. 12.19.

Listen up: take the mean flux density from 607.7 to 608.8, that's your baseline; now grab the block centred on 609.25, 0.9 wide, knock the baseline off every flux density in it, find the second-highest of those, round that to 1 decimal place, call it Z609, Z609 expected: 4.5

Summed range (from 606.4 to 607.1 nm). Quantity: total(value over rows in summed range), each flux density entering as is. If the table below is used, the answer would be 60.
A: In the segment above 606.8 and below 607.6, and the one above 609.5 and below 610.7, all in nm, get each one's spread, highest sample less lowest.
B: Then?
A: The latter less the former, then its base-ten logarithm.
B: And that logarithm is 0.5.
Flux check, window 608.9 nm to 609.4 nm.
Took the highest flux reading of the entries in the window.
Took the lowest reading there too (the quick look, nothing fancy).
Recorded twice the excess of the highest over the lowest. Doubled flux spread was 2.1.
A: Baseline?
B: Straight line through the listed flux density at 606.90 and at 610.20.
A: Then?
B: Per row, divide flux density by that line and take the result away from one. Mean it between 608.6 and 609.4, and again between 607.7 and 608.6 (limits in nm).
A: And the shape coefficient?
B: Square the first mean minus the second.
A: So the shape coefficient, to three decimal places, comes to 0.000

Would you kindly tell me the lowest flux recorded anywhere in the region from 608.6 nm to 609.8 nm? 12.74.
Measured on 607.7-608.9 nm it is 12.02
